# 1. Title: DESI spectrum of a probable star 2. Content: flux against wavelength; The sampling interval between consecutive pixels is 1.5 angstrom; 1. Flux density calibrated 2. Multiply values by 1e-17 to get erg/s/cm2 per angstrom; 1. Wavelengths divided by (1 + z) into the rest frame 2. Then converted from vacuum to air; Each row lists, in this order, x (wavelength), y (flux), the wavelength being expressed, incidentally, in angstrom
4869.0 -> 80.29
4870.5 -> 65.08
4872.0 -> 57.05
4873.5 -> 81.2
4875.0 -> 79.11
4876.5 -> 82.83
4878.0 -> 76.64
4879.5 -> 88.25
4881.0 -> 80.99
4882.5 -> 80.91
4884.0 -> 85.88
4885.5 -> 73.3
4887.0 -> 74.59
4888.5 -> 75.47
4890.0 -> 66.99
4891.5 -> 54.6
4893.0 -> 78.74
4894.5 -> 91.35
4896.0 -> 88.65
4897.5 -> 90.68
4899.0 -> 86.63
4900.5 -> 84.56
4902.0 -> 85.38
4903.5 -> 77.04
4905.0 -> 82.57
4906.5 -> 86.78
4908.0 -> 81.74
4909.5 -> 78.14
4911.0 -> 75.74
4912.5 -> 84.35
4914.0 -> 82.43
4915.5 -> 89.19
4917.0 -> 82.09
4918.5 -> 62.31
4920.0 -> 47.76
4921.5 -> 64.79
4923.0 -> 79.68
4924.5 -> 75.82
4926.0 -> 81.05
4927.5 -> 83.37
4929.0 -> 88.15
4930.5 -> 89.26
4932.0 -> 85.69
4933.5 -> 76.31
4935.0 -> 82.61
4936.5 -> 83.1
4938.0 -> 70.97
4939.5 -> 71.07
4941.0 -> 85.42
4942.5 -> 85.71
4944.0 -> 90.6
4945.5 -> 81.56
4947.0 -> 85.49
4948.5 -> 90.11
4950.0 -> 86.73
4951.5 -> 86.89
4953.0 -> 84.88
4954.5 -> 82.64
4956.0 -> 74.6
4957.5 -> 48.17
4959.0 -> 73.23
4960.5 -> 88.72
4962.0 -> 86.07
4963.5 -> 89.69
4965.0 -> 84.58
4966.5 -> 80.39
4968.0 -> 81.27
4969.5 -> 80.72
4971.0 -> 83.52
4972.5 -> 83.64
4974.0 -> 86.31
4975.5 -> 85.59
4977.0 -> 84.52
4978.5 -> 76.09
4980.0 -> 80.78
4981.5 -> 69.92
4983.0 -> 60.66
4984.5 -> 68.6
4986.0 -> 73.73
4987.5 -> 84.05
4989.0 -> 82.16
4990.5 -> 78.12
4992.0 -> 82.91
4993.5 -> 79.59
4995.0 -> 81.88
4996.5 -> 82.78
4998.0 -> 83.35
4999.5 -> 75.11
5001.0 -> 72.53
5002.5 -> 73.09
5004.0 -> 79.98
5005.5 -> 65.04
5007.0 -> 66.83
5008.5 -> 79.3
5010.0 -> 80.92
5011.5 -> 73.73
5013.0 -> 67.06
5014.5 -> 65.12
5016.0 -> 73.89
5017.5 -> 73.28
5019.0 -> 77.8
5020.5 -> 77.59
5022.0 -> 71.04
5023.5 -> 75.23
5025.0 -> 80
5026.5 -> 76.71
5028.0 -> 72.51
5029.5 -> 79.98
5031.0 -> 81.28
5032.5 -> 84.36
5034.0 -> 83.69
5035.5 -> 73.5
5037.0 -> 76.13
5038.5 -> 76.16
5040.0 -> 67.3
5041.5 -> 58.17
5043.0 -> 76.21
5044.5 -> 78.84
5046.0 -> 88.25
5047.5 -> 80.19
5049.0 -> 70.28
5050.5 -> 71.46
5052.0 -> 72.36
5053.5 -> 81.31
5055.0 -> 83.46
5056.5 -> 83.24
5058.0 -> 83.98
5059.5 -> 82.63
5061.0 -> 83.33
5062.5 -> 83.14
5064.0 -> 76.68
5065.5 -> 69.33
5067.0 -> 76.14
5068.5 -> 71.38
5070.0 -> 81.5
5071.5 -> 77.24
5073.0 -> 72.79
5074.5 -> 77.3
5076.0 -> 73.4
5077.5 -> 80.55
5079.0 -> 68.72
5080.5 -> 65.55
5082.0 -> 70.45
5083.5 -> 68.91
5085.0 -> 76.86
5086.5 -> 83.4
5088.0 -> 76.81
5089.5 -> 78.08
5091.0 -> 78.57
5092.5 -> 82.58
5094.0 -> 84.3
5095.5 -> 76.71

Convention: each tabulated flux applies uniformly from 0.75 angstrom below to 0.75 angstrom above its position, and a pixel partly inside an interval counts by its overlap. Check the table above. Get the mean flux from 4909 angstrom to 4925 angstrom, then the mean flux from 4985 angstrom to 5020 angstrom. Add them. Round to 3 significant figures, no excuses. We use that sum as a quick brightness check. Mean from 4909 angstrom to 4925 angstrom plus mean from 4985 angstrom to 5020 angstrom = 151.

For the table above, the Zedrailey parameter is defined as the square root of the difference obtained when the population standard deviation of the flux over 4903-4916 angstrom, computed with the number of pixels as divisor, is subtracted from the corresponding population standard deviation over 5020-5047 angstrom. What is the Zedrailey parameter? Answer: 1.5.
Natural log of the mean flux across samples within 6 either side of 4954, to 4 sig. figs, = 4.362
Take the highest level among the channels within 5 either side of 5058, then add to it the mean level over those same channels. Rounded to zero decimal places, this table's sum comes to 167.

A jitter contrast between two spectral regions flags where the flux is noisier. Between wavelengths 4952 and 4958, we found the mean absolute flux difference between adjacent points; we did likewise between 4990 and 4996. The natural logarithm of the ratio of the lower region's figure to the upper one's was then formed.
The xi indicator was 1.3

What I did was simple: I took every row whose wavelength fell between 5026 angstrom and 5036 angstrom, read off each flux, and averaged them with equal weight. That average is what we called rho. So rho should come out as 79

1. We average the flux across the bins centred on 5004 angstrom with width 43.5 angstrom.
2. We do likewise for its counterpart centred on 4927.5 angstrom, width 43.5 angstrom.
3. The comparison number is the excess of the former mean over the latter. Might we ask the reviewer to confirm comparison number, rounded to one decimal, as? -4.7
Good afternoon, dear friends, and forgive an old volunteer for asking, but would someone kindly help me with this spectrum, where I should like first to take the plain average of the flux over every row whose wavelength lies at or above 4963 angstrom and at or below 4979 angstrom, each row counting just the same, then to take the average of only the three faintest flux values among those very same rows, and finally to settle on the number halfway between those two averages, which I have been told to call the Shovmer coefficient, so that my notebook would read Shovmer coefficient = 81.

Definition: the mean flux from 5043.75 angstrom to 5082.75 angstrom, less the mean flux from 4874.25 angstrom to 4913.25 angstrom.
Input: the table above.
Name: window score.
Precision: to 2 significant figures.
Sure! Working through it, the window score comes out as -3.4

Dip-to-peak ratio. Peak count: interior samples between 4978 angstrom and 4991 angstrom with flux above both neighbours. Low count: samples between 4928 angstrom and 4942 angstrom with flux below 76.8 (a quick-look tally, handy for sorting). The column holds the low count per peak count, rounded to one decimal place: 1.5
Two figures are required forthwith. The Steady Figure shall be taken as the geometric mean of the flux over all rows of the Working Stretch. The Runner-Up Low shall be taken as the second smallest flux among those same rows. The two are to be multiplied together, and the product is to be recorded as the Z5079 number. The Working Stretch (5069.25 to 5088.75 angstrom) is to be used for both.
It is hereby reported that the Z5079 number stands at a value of 5133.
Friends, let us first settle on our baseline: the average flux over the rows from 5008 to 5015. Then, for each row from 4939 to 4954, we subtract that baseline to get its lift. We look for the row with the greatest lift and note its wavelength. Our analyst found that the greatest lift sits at 4944.0 angstrom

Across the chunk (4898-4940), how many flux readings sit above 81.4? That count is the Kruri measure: 16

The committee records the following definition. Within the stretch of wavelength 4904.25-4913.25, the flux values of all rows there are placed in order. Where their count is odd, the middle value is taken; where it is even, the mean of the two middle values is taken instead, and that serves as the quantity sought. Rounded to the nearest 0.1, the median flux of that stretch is 82.2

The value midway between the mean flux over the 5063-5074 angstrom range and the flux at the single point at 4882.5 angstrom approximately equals 78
